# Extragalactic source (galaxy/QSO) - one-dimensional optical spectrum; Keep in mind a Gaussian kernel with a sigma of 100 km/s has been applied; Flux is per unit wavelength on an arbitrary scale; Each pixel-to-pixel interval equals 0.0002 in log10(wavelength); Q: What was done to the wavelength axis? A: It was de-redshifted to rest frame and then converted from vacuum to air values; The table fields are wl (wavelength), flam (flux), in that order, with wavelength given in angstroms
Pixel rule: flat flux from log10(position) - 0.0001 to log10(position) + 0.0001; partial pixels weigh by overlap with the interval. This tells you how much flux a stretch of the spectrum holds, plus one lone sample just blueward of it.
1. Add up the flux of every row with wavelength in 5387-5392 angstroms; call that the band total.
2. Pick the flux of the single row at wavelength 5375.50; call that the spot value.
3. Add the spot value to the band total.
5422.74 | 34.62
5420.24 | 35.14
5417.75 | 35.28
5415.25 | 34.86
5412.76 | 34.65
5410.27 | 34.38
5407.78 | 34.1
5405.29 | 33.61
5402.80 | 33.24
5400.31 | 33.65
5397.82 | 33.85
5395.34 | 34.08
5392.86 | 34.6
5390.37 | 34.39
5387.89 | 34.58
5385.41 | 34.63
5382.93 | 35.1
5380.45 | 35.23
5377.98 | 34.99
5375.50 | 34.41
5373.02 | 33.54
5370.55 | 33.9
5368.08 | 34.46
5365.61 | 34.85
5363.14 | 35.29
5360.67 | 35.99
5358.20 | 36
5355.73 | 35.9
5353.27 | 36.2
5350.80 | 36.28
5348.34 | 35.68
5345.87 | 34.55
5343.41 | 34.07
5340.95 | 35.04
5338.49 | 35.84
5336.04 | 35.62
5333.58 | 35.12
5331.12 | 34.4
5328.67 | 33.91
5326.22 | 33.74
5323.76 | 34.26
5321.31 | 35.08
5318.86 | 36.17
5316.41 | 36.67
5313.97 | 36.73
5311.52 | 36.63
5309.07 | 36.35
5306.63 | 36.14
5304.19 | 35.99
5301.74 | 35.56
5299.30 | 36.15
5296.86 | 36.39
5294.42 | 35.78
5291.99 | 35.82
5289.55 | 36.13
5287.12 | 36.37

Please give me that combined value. 103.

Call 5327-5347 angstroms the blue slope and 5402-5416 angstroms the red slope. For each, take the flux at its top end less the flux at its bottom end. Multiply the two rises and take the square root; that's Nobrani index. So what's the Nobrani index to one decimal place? 1.0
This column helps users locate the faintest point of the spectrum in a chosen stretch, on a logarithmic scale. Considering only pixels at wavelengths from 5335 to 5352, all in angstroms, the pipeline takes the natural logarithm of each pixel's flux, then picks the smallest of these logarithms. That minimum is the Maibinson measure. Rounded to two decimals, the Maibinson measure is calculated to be 3.53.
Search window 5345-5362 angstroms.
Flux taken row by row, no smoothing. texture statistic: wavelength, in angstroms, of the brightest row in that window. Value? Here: 5350.80 angstroms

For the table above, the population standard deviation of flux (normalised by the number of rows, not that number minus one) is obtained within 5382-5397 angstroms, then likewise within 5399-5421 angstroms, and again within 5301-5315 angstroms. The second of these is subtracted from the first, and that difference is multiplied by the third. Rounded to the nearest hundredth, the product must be -0.15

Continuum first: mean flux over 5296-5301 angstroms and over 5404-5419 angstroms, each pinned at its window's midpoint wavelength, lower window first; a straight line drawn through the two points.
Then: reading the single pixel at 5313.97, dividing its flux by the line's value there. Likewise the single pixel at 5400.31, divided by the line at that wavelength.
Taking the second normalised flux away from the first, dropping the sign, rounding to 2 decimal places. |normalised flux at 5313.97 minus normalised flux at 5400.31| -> 0.05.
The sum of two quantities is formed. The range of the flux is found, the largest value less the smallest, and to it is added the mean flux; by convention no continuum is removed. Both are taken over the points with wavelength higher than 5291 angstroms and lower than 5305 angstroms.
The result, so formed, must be 36.8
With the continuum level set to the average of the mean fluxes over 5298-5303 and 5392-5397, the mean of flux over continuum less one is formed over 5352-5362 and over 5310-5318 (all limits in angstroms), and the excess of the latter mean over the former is 0.02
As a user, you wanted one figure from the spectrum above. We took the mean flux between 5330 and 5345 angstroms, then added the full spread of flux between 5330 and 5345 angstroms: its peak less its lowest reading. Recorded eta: 36.8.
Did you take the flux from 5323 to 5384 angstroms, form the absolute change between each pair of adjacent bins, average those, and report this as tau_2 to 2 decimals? 0.47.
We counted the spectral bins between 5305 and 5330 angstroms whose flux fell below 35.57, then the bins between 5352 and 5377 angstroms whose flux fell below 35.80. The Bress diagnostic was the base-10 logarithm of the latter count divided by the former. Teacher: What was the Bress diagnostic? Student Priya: 0.18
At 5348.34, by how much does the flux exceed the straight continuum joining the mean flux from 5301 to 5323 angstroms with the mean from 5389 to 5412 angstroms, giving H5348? 0.4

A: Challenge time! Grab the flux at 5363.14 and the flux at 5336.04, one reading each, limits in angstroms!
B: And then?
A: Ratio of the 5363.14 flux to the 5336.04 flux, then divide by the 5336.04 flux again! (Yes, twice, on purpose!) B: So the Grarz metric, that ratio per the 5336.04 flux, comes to 0.0278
